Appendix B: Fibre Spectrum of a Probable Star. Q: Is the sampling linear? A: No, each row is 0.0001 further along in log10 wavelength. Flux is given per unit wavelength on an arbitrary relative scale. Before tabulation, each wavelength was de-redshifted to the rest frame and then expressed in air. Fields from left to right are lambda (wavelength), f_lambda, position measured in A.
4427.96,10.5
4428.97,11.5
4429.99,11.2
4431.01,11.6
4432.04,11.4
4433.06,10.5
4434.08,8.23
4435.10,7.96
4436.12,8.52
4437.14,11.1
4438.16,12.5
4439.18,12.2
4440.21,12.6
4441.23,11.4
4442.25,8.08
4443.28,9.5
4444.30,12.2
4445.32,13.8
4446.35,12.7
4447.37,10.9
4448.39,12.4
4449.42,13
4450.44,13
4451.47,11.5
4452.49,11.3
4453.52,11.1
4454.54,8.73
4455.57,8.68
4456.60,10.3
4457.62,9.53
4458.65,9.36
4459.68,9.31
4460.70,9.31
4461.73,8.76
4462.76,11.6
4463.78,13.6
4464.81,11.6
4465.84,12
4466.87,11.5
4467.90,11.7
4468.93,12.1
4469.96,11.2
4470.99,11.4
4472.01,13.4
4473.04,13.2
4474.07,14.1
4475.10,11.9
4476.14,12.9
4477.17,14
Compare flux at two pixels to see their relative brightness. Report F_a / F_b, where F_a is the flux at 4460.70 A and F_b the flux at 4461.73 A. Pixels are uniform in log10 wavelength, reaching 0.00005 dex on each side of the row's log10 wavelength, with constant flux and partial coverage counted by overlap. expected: 1.06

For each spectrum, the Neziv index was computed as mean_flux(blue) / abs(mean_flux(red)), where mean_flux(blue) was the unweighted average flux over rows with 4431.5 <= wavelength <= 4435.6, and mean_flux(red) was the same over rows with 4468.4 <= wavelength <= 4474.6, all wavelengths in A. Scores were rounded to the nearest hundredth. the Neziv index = 0.76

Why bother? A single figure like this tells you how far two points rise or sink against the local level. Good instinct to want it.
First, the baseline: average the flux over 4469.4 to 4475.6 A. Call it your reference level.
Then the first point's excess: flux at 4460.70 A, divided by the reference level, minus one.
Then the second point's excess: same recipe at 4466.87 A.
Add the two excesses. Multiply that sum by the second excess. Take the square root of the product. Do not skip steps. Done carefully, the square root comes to 0.17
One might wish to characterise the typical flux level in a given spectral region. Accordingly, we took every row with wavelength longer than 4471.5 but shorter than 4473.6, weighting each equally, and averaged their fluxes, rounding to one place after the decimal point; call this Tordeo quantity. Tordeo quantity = 13.3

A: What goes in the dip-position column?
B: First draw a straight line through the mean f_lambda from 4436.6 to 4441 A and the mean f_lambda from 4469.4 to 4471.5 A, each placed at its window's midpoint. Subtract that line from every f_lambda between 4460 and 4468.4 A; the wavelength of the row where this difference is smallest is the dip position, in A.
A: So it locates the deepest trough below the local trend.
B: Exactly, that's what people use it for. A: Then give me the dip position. 4461.73 A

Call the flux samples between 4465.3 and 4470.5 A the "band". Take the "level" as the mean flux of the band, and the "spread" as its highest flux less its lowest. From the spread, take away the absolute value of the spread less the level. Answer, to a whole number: -10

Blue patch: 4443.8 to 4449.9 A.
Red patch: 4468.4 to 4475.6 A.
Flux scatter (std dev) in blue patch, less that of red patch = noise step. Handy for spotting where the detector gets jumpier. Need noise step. -0.1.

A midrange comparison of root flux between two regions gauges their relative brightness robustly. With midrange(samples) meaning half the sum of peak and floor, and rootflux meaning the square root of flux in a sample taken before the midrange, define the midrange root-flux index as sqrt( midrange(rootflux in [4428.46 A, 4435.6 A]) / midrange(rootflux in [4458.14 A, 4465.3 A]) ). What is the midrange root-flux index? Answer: 0.97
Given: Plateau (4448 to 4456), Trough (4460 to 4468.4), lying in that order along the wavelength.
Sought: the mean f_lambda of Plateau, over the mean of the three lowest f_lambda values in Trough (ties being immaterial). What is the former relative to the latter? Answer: 1.14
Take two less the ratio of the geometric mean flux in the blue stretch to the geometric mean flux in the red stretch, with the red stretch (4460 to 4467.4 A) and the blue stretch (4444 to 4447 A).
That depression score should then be 0.84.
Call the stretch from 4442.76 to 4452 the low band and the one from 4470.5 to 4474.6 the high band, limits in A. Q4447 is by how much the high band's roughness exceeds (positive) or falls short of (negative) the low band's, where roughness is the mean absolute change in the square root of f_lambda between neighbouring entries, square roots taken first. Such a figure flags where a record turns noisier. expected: -0.05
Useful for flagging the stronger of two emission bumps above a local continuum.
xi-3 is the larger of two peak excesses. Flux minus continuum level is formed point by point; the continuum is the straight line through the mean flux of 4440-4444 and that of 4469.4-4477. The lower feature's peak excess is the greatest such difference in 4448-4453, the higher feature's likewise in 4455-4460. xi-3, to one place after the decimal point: 2.1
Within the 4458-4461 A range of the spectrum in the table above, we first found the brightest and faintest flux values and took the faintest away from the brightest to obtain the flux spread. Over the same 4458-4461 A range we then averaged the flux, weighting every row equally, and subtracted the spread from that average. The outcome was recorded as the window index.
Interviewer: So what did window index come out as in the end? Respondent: 9.3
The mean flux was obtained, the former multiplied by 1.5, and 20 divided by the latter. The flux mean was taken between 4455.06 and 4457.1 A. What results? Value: 1.4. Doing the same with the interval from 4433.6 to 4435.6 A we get 1.6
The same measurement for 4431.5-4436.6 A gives 1.4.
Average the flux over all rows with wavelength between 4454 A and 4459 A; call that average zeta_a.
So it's 9.3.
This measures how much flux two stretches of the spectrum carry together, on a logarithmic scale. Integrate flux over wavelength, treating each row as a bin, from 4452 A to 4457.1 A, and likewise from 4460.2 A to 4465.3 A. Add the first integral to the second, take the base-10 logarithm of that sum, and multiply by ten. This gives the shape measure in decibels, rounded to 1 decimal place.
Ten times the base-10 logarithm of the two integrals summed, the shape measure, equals 20.3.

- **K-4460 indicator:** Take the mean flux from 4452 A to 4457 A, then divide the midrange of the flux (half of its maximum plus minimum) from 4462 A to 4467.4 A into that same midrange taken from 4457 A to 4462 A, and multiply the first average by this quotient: 7.3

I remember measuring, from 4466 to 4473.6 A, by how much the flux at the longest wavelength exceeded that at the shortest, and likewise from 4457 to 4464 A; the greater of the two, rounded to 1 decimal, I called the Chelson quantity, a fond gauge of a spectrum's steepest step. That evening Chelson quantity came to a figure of 4.1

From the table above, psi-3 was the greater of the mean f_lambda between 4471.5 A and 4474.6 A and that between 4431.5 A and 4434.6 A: 13.6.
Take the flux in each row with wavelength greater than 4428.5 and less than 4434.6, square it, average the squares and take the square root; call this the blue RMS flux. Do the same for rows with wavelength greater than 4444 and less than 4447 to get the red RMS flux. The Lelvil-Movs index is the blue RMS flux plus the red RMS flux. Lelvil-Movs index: 23.7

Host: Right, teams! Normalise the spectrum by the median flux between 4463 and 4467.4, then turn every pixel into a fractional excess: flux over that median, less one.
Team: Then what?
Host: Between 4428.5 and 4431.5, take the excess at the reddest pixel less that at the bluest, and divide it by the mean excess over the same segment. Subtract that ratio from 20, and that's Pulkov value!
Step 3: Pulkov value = 20.3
